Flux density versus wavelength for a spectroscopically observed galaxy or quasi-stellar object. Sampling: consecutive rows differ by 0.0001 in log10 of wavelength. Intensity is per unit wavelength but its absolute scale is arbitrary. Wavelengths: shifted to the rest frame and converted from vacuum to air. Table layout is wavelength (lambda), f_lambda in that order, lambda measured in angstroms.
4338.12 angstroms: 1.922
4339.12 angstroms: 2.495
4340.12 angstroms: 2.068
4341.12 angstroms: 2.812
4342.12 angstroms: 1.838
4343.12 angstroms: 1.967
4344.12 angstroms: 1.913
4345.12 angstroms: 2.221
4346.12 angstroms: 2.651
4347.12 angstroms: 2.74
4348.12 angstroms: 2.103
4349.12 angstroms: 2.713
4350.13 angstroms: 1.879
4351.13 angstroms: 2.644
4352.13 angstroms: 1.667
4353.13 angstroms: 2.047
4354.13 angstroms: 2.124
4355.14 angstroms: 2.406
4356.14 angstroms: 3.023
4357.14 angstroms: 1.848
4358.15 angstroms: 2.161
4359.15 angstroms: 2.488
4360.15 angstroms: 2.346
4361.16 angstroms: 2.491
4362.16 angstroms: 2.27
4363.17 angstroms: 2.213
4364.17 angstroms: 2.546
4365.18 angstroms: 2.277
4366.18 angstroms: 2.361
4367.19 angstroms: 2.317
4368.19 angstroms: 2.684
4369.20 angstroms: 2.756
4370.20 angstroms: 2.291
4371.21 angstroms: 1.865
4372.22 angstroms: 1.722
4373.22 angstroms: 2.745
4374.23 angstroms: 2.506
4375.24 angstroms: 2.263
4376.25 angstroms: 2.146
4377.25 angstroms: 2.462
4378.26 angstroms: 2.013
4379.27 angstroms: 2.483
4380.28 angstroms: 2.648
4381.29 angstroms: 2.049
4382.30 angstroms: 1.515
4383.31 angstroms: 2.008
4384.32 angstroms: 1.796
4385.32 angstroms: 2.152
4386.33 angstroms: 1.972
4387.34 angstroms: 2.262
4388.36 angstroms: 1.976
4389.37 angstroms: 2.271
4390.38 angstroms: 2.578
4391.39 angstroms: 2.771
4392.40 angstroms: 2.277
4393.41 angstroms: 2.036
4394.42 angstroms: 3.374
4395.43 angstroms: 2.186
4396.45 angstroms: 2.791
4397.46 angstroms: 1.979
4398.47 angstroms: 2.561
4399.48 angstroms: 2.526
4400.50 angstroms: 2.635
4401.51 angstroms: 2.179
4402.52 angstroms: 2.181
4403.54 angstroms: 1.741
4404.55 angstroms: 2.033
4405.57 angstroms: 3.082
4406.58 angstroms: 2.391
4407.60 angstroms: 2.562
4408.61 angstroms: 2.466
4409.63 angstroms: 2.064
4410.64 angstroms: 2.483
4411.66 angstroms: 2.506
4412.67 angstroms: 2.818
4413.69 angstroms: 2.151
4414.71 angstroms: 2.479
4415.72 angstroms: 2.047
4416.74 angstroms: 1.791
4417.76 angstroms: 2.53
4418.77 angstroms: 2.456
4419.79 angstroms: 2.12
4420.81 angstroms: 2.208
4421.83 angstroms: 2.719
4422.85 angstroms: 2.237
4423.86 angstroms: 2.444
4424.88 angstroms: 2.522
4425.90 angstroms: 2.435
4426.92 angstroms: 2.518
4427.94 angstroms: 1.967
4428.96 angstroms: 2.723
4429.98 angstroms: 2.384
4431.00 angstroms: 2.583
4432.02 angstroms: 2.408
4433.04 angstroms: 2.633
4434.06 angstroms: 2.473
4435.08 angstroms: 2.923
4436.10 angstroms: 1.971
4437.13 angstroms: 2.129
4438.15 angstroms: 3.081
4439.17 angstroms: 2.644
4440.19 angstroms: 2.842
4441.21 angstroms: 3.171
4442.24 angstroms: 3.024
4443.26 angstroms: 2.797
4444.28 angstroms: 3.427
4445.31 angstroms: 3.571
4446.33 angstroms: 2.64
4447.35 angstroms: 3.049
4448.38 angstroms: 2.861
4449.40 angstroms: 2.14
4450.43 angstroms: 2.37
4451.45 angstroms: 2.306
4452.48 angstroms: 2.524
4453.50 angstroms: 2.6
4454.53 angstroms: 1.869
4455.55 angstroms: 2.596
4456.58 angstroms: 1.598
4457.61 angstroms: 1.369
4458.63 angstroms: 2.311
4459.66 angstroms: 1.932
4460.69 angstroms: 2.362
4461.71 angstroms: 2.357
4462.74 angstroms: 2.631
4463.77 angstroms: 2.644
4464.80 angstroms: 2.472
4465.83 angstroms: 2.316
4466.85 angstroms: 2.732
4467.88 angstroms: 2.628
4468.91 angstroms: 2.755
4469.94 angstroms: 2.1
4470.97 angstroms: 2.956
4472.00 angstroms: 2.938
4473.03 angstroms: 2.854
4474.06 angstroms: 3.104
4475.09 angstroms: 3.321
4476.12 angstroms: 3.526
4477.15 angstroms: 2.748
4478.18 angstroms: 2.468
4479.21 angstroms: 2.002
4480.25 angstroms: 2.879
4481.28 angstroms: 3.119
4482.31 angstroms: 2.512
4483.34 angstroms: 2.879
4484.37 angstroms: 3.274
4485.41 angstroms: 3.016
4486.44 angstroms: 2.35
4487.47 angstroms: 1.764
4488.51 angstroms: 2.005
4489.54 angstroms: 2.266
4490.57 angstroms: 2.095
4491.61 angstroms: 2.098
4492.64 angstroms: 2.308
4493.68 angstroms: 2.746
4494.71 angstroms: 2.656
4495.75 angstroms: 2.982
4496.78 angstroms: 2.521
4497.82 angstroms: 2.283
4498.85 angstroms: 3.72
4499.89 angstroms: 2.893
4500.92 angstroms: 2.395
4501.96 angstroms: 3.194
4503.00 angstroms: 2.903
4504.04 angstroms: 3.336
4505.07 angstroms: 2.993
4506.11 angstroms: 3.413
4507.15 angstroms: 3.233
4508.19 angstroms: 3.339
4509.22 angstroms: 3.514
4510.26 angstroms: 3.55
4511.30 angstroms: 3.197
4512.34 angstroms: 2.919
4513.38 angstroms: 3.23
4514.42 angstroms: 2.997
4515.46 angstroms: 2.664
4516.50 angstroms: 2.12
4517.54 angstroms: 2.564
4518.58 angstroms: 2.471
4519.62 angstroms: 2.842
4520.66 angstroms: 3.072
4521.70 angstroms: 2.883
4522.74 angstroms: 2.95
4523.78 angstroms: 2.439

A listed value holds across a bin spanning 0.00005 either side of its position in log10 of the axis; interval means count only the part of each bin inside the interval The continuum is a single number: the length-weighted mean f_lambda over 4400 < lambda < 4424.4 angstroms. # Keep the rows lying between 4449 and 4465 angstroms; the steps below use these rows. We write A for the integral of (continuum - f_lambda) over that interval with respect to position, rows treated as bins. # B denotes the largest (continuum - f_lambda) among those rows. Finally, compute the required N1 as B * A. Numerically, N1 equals 1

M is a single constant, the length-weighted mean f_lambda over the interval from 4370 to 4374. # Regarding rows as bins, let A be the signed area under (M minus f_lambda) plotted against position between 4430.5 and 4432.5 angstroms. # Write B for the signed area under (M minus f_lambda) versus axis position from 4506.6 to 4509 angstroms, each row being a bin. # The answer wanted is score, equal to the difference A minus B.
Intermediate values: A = -0.7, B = -2.8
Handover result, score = 2.10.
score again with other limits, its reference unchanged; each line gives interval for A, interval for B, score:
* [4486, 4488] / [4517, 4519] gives 0.94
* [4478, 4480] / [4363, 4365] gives 0.22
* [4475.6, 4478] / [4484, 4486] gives -0.23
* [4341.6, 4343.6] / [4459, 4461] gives 0.45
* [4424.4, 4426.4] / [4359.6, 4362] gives -0.07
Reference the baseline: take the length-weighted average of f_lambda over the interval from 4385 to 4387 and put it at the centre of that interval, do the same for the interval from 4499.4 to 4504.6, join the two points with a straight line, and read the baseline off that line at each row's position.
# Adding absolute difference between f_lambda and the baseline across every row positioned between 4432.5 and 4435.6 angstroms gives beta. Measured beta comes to 0.7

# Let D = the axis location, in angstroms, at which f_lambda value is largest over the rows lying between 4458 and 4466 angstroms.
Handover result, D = 4463.77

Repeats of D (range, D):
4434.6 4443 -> 4441.21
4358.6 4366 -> 4364.17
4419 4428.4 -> 4421.83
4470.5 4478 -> 4476.12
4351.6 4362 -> 4356.14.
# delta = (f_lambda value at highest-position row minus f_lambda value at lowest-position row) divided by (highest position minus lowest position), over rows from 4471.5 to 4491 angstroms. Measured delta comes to -0.045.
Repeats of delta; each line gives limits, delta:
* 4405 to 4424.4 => -0.035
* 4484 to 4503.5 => -0.020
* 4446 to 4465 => -0.009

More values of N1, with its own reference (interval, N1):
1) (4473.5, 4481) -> -1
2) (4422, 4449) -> -3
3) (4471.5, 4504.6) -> -7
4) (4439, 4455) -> -3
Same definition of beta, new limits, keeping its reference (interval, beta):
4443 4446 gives 2.3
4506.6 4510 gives 1.1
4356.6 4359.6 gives 0.9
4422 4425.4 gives 0.4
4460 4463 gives 0.6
